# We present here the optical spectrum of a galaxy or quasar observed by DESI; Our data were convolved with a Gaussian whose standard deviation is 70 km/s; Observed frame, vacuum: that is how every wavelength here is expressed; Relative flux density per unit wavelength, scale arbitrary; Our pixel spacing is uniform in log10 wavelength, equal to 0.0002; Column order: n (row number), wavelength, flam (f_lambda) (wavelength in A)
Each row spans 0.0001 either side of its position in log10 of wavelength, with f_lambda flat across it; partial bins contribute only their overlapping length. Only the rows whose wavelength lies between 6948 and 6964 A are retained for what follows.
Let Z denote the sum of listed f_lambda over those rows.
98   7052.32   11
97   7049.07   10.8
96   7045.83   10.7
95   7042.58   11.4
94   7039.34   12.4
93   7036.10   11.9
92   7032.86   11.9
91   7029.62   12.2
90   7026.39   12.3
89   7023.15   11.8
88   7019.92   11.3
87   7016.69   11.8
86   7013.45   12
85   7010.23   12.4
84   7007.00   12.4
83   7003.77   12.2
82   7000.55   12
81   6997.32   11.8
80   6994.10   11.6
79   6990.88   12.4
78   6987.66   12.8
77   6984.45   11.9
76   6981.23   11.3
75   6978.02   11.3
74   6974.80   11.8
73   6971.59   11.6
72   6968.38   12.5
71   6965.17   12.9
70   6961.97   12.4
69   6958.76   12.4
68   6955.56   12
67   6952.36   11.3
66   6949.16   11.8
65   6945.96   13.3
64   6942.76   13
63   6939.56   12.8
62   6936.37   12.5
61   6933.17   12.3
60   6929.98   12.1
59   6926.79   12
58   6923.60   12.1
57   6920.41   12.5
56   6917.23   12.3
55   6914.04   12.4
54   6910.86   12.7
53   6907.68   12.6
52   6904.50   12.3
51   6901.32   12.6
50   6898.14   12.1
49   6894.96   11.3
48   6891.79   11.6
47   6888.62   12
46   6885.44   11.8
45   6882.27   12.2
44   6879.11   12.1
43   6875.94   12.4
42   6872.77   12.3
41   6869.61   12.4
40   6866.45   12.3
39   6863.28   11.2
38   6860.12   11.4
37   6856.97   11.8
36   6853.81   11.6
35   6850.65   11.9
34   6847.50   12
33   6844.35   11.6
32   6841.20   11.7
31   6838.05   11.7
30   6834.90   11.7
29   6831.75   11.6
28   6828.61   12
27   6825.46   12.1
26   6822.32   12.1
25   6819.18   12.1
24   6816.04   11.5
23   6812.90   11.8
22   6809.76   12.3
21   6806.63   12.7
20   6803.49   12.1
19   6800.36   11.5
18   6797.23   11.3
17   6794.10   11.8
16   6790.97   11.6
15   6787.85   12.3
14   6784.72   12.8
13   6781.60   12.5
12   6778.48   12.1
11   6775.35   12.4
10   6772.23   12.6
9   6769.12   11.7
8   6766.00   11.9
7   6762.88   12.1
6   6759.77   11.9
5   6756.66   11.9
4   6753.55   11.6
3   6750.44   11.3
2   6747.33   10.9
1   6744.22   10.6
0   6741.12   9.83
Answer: 59.9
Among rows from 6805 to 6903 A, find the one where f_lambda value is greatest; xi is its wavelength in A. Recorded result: 6806.63 A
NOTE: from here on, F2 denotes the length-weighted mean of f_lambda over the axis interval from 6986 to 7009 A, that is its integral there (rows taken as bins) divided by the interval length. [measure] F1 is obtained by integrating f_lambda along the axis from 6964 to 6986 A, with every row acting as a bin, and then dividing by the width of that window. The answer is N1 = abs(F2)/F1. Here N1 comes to 1.025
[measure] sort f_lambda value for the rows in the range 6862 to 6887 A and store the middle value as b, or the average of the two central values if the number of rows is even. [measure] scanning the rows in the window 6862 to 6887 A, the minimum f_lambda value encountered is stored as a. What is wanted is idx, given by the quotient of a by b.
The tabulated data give 0.91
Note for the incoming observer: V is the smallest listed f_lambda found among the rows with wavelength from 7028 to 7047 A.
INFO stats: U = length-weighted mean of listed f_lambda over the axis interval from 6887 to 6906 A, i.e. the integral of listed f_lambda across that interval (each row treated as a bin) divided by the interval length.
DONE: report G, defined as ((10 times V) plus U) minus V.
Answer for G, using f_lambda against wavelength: 108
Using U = 12.0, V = 10.7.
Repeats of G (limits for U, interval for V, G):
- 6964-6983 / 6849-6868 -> 113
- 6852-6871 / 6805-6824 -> 115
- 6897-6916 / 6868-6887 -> 119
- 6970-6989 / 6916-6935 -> 120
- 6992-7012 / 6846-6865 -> 113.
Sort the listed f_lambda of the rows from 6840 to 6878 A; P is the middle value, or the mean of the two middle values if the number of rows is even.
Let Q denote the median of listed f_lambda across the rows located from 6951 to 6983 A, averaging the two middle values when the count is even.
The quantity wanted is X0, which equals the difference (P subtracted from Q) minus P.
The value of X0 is -11.80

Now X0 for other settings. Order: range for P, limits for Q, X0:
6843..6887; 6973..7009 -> -12.00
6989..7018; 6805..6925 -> -11.90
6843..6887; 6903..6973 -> -11.50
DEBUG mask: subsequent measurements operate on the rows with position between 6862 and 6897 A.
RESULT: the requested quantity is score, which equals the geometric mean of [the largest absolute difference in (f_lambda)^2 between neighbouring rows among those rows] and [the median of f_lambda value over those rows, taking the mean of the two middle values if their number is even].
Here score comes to 17.7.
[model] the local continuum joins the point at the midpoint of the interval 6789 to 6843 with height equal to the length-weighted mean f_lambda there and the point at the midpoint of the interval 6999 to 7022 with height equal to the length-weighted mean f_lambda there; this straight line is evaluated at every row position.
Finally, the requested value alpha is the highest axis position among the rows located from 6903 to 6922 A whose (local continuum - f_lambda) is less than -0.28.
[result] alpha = 6920.41 A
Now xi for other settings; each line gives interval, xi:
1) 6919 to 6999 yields 6945.96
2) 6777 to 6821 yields 6784.72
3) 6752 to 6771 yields 6762.88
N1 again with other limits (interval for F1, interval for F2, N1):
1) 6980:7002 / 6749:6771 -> 0.984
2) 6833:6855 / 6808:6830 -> 1.021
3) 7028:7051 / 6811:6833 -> 1.025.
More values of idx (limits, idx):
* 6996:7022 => 0.94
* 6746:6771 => 0.92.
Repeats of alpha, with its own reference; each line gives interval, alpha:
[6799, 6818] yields 6809.76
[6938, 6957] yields 6945.96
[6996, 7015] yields 7010.23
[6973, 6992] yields 6990.88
